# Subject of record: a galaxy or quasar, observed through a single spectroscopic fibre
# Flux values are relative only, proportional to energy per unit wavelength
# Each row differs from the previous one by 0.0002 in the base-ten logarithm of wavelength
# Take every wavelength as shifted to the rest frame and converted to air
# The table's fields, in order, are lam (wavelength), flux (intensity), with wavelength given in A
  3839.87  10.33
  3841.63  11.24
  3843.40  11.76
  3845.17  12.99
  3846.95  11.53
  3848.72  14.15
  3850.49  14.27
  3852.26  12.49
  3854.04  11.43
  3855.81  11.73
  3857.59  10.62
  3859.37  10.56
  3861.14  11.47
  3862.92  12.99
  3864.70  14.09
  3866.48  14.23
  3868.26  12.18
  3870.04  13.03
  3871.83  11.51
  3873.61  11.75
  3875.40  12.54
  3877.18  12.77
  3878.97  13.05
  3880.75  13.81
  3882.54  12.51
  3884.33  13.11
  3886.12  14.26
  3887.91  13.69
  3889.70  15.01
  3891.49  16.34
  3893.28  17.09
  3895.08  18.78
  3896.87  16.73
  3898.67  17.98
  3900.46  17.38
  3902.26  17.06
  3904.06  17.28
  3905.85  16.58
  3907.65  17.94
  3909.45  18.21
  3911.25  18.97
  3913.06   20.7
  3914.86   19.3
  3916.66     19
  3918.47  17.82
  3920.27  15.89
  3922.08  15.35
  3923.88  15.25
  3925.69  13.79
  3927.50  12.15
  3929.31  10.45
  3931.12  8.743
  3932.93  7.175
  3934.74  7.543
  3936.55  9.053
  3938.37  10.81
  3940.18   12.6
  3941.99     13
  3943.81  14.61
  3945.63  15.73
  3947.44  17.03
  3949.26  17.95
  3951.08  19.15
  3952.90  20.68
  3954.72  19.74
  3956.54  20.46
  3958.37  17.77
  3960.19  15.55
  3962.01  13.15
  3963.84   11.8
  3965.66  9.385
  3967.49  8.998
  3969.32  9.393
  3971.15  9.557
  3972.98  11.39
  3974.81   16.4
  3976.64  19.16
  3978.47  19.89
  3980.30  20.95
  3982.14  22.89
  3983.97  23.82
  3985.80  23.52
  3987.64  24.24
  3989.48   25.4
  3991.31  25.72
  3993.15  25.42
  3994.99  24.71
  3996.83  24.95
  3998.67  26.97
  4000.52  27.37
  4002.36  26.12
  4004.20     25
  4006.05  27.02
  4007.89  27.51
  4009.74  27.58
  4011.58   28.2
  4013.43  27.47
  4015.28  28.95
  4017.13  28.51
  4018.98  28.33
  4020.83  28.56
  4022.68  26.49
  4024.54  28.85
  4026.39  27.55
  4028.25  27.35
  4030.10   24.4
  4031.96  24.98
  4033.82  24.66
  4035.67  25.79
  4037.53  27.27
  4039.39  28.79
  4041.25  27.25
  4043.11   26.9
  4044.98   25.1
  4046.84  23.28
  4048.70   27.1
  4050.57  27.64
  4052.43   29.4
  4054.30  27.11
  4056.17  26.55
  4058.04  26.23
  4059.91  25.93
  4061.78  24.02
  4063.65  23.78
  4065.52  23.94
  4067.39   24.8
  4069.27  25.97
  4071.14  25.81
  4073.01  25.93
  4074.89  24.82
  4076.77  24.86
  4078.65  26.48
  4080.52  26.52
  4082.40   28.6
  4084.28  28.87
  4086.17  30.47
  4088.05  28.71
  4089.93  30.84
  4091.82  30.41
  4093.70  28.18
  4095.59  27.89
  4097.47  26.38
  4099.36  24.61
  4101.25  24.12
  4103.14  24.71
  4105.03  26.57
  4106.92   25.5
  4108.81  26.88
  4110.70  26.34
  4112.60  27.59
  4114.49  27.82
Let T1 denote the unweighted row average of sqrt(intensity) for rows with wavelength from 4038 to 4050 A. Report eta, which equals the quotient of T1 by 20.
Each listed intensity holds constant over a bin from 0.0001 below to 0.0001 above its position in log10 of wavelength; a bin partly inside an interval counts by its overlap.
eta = 0.257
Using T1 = 5.14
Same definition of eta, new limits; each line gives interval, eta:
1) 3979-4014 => 0.252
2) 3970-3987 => 0.214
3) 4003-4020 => 0.263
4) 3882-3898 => 0.195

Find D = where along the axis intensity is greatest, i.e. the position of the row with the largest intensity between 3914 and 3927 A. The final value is 3914.86 A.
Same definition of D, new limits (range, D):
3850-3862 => 3850.49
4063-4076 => 4069.27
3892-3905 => 3895.08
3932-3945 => 3943.81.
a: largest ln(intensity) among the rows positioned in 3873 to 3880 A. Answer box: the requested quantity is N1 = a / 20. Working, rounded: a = 2.57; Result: 0.128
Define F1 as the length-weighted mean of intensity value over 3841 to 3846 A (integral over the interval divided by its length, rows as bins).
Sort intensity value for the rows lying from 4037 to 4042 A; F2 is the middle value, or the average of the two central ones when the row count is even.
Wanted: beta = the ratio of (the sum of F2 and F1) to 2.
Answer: 20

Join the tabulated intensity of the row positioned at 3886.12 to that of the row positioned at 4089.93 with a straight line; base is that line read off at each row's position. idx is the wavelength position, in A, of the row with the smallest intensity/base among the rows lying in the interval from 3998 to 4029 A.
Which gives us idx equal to 4022.68 A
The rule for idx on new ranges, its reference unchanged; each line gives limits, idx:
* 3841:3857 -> 3854.04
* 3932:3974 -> 3932.93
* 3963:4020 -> 3967.49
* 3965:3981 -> 3967.49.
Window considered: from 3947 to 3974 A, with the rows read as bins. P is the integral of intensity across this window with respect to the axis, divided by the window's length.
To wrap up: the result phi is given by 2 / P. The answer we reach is 0.14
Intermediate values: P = 15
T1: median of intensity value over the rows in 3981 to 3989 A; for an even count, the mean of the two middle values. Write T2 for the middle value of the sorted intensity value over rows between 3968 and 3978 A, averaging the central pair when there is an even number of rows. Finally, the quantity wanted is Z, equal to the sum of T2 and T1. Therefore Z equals 35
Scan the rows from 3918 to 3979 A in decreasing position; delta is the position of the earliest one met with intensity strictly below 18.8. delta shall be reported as 3974.81 A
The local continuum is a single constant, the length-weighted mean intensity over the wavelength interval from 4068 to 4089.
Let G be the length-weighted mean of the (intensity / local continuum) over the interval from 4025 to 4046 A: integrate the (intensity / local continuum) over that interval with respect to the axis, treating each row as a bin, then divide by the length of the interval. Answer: 0.98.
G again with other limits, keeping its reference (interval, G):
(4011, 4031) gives 1.03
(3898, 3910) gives 0.65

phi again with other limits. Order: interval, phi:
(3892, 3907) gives 0.12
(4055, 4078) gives 0.08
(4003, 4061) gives 0.07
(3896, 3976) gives 0.13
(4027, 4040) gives 0.08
